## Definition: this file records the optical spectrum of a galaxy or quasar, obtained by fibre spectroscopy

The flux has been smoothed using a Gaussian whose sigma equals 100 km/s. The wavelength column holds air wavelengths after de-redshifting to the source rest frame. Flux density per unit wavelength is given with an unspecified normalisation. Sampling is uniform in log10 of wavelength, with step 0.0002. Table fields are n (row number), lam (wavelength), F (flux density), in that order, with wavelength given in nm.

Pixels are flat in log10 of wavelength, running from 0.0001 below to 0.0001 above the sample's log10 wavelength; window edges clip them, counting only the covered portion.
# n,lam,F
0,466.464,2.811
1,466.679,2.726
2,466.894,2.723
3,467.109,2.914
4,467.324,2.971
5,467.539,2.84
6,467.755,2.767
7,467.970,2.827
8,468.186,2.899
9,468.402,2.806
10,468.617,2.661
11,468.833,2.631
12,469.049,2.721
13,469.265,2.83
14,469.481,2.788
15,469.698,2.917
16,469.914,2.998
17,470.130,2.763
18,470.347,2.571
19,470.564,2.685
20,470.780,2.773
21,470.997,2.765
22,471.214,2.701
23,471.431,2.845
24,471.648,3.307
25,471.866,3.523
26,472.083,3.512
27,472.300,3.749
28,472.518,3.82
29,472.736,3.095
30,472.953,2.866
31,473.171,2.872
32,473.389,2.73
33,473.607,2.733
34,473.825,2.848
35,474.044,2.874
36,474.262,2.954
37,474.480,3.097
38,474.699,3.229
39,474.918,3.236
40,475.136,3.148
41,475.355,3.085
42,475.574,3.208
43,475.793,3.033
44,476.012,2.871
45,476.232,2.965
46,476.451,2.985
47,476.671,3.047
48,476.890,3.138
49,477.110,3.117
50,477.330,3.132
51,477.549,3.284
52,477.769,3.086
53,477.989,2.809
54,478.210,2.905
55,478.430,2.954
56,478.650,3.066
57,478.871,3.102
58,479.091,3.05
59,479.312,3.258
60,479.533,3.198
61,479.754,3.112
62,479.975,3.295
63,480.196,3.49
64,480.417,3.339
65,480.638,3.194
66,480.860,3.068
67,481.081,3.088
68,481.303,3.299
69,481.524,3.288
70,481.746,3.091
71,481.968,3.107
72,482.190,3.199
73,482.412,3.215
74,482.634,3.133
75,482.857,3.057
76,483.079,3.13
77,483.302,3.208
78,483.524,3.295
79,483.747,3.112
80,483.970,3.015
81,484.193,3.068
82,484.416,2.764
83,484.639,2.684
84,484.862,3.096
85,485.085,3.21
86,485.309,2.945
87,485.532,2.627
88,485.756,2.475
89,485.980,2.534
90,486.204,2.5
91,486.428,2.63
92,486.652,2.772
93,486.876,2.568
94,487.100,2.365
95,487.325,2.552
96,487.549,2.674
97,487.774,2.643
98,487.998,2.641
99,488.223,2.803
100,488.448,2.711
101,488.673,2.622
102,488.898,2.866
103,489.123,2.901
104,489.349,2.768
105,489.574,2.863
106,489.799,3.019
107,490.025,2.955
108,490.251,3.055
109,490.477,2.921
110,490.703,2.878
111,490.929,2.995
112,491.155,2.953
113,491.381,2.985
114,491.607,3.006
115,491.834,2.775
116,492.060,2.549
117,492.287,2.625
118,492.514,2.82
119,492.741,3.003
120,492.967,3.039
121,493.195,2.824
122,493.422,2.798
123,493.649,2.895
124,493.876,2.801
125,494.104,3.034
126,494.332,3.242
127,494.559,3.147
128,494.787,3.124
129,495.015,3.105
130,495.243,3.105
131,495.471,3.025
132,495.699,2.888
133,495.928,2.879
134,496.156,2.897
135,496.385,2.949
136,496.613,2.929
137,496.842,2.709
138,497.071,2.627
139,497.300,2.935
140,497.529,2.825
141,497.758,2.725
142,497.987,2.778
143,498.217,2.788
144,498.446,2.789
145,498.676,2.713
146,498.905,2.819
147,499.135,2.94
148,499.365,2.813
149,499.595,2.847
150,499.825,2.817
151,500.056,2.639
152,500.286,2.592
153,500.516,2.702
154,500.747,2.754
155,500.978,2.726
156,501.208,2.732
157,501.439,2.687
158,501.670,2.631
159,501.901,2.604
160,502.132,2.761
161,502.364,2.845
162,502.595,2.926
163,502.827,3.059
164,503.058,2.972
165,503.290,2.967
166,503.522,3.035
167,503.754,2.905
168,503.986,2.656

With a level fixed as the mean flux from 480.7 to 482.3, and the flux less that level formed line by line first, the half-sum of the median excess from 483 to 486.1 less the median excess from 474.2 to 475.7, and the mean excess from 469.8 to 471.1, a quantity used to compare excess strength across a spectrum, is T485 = -0.26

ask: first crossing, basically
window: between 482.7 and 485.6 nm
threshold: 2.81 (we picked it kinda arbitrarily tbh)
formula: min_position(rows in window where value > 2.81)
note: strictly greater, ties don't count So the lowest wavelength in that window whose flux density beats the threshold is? 482.857 nm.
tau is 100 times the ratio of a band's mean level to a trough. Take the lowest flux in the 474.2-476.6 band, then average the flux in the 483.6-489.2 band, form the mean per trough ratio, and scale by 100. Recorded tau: 96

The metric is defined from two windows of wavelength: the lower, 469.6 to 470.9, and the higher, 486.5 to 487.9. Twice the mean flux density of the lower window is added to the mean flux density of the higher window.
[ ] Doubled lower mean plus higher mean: 8.2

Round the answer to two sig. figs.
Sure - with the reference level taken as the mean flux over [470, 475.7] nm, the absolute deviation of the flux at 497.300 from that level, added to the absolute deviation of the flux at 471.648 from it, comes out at 0.37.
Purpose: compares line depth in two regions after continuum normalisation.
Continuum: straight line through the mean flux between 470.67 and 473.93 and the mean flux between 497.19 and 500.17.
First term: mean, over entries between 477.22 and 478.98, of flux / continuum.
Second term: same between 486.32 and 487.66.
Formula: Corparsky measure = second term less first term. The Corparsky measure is -0.12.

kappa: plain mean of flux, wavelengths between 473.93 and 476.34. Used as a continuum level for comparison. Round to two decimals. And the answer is 3.06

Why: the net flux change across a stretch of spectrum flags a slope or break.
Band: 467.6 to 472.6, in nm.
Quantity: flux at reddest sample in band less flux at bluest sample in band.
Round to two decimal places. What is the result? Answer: 1.05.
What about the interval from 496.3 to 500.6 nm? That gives -0.25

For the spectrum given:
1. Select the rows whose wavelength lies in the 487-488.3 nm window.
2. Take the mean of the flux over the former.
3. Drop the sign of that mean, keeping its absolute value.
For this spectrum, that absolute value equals 2.61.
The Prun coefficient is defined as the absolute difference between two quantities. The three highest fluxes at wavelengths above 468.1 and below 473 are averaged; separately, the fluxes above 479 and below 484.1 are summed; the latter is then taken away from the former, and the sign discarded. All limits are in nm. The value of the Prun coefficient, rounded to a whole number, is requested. 70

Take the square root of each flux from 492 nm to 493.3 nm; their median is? 1.68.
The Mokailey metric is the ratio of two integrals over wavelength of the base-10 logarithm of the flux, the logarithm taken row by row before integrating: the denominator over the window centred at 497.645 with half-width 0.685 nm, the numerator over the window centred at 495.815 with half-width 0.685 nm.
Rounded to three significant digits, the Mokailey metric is 1.06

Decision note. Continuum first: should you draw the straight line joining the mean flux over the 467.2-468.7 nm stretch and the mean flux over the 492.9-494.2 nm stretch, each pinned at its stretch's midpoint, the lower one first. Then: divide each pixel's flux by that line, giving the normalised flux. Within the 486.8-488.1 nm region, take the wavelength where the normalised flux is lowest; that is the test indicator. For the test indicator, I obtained 487.100 nm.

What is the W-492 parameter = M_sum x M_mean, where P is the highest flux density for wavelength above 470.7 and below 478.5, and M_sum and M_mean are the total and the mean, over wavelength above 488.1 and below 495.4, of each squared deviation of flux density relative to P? 23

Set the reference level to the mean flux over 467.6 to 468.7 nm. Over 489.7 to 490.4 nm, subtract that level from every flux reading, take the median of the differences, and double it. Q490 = 0.45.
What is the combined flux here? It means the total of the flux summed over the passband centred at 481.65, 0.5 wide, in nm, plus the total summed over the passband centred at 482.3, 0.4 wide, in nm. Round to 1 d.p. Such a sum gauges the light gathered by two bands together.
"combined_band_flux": 12.8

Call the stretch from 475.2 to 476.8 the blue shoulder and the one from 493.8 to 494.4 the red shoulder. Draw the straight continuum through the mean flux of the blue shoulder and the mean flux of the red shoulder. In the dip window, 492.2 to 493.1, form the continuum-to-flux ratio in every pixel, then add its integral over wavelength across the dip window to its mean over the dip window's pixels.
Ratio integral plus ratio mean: 2.0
